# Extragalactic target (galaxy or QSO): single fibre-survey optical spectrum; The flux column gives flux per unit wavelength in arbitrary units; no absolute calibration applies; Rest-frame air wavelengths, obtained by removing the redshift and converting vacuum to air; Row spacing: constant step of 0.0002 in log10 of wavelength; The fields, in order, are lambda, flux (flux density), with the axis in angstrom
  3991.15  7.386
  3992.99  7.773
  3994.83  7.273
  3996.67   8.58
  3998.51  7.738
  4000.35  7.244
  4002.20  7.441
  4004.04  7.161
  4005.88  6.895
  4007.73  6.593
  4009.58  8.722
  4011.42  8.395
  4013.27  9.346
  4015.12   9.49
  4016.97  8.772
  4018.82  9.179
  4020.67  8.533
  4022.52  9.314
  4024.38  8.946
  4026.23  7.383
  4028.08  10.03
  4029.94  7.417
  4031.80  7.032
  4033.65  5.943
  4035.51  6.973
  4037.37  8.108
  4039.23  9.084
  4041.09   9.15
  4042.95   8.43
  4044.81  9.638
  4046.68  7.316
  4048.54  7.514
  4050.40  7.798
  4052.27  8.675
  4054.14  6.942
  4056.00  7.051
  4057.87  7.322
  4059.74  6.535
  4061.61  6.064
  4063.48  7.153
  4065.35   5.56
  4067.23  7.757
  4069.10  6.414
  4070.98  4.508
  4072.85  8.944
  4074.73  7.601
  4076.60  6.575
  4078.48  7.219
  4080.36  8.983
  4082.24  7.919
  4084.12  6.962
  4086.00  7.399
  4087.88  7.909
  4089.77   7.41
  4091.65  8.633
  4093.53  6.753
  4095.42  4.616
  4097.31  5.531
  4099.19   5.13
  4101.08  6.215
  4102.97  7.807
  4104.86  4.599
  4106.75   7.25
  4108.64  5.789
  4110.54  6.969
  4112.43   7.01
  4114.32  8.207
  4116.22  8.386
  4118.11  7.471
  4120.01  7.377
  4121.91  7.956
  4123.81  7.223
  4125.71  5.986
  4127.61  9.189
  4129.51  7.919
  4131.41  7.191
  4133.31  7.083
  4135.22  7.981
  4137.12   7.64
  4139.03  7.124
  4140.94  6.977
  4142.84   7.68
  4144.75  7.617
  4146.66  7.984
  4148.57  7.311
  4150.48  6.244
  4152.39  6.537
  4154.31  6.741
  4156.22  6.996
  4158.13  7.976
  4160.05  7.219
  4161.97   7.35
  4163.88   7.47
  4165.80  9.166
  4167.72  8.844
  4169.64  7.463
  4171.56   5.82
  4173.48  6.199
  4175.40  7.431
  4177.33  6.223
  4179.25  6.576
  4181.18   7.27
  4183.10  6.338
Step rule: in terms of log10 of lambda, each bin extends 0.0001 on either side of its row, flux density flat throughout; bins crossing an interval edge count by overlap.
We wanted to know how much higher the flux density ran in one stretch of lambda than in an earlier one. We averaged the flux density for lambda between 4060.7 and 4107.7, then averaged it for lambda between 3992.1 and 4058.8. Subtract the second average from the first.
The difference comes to -1.2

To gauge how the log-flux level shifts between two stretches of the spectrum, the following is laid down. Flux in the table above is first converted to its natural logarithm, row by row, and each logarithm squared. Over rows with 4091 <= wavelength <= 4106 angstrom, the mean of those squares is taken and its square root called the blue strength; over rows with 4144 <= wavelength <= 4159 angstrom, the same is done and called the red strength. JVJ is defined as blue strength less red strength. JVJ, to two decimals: -0.16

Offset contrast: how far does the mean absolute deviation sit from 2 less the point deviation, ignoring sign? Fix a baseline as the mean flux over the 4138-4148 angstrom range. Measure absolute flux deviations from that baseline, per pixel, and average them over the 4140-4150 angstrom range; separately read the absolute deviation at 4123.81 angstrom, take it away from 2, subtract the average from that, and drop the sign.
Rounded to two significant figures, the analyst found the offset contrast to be 1.4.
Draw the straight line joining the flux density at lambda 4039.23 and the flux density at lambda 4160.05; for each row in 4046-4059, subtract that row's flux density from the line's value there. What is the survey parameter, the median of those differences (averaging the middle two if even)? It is 1.5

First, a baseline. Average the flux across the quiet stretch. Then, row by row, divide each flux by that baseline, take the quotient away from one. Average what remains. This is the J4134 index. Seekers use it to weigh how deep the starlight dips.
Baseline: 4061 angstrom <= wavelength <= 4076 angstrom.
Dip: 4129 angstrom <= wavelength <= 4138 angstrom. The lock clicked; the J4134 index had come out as -0.12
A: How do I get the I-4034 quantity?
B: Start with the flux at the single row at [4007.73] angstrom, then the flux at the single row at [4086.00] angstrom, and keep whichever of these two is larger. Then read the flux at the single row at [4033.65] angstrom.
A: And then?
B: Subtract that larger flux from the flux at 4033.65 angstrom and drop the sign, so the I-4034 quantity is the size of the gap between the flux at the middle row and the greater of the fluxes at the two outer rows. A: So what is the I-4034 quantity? 1.5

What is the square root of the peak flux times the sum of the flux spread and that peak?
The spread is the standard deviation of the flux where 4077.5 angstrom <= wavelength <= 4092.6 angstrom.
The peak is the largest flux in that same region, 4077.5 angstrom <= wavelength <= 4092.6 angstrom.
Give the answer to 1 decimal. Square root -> 9.3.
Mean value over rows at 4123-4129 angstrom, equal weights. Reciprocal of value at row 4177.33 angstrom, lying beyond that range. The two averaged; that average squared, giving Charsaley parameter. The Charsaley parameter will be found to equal 15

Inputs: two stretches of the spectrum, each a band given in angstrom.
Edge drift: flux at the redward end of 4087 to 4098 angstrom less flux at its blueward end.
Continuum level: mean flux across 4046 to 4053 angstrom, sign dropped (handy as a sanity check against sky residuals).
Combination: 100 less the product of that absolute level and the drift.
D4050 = 119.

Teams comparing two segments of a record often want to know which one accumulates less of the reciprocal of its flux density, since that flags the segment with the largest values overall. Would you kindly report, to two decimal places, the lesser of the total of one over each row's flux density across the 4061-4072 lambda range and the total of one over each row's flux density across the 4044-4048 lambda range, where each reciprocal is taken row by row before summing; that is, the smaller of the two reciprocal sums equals 0.24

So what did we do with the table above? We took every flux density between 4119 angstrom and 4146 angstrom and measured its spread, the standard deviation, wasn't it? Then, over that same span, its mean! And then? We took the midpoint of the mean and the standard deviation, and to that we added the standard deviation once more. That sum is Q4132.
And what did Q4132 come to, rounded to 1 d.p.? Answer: 4.8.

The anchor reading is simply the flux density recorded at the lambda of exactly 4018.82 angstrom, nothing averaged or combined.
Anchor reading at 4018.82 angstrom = 9.179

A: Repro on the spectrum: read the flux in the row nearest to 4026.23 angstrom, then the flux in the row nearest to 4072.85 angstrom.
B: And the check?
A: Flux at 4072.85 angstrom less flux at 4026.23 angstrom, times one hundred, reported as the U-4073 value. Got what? 156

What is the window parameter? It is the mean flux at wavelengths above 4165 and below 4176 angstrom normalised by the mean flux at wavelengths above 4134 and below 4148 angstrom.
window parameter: 0.99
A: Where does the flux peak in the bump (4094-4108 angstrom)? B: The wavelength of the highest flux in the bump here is 4102.97 angstrom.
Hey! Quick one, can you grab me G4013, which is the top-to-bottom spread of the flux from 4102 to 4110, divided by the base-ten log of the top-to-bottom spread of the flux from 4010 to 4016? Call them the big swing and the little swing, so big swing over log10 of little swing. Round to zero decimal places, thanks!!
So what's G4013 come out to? 81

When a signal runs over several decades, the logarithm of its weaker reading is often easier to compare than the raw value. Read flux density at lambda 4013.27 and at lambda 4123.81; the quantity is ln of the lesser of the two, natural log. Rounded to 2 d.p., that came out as 1.98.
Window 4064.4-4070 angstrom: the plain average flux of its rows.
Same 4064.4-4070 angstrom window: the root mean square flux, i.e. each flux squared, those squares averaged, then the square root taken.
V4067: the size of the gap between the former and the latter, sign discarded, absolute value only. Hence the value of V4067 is 0.062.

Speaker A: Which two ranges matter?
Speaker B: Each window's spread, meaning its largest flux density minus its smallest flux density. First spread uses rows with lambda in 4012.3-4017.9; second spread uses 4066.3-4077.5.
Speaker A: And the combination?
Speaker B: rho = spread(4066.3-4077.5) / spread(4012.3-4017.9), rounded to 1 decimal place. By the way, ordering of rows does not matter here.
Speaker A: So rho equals 6.2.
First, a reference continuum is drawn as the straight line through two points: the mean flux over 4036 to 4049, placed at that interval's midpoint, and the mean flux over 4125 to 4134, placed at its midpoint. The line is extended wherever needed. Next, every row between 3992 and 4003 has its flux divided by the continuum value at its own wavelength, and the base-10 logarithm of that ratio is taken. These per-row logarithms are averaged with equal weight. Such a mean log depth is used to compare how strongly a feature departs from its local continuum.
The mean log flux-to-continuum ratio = -0.07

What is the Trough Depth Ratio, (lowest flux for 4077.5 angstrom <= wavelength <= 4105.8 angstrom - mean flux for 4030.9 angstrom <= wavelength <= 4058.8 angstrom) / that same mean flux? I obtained -0.41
